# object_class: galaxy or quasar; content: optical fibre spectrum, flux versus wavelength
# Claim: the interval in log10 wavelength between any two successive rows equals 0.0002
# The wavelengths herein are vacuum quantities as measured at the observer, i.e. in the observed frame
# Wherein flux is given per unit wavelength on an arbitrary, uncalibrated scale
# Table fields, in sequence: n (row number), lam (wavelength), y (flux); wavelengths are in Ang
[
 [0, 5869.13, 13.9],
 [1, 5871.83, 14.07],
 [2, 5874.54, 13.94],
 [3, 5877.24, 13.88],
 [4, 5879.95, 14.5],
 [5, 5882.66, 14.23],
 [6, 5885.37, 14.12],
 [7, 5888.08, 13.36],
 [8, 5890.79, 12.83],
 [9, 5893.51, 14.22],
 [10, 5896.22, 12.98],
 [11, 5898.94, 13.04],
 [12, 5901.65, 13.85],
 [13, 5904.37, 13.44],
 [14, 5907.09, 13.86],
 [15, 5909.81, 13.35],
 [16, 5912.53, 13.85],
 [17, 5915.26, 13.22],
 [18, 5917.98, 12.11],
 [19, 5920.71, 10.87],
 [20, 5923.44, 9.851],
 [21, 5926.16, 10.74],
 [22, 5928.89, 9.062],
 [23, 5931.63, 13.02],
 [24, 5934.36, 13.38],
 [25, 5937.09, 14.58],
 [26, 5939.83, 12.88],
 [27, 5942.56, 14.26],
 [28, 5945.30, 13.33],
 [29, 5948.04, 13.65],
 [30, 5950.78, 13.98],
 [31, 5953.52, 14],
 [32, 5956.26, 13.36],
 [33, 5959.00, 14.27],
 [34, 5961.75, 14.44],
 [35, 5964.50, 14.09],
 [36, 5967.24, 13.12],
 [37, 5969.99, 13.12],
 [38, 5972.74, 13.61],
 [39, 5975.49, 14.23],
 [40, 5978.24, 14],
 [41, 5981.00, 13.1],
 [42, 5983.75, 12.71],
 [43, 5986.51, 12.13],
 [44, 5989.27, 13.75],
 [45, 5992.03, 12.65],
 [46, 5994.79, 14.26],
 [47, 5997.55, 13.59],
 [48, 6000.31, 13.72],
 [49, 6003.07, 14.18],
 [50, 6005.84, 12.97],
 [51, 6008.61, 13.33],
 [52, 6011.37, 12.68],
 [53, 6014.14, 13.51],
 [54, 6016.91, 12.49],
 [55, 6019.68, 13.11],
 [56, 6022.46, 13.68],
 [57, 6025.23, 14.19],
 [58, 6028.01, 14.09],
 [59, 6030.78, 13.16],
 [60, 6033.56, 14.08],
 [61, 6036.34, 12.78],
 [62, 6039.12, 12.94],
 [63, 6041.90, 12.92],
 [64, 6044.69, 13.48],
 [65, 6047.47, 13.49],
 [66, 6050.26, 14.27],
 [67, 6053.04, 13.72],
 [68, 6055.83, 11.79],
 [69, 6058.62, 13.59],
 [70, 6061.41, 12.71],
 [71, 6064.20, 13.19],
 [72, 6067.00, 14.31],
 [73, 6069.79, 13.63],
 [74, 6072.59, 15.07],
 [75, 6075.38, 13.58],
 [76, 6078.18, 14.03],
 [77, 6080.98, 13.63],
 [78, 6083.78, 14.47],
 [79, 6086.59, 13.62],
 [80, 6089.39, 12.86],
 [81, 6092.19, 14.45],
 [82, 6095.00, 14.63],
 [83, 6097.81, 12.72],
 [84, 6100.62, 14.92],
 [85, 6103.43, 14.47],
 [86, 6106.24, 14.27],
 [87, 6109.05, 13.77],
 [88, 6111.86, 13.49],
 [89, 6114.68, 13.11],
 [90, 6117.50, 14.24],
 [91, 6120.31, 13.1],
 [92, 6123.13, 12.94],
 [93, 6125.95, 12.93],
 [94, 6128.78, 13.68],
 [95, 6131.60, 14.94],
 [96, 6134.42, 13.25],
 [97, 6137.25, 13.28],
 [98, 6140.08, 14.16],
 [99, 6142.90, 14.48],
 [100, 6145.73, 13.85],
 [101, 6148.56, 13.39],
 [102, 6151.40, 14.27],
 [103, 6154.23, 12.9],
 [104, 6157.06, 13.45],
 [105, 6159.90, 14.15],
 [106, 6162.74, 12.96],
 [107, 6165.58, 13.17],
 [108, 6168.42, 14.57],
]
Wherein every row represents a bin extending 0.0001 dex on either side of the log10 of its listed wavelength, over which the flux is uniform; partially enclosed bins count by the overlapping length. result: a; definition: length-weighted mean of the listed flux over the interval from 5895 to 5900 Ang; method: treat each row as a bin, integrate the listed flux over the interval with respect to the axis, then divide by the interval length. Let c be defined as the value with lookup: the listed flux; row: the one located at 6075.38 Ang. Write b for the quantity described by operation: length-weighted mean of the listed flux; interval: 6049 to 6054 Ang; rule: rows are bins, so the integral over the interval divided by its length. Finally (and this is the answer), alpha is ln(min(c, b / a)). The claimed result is 0.08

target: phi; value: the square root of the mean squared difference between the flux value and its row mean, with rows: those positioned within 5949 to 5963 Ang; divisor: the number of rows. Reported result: 0.37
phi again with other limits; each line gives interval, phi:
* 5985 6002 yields 0.73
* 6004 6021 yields 0.35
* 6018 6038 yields 0.52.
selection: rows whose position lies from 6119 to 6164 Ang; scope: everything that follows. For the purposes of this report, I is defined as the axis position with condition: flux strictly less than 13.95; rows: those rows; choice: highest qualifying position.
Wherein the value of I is 6162.74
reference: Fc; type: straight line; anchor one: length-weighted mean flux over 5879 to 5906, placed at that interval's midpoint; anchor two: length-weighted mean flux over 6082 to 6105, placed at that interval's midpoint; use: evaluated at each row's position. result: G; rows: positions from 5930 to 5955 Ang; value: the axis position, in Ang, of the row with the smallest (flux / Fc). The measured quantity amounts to 5939.83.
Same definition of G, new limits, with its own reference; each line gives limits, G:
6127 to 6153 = 6134.42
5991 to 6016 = 6011.37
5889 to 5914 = 5890.79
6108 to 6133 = 6125.95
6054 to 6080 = 6055.83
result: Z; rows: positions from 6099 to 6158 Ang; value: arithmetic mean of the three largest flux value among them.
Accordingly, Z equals 14.8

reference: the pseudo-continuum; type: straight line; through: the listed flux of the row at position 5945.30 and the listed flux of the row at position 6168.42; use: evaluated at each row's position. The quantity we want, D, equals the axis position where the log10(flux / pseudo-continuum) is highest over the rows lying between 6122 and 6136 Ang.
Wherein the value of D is 6131.60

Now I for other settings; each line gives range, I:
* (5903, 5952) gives 5948.04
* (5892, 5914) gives 5912.53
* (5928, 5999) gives 5997.55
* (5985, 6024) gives 6022.46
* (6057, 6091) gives 6089.39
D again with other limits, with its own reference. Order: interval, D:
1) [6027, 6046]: 6028.01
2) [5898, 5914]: 5901.65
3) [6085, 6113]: 6100.62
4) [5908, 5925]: 5912.53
